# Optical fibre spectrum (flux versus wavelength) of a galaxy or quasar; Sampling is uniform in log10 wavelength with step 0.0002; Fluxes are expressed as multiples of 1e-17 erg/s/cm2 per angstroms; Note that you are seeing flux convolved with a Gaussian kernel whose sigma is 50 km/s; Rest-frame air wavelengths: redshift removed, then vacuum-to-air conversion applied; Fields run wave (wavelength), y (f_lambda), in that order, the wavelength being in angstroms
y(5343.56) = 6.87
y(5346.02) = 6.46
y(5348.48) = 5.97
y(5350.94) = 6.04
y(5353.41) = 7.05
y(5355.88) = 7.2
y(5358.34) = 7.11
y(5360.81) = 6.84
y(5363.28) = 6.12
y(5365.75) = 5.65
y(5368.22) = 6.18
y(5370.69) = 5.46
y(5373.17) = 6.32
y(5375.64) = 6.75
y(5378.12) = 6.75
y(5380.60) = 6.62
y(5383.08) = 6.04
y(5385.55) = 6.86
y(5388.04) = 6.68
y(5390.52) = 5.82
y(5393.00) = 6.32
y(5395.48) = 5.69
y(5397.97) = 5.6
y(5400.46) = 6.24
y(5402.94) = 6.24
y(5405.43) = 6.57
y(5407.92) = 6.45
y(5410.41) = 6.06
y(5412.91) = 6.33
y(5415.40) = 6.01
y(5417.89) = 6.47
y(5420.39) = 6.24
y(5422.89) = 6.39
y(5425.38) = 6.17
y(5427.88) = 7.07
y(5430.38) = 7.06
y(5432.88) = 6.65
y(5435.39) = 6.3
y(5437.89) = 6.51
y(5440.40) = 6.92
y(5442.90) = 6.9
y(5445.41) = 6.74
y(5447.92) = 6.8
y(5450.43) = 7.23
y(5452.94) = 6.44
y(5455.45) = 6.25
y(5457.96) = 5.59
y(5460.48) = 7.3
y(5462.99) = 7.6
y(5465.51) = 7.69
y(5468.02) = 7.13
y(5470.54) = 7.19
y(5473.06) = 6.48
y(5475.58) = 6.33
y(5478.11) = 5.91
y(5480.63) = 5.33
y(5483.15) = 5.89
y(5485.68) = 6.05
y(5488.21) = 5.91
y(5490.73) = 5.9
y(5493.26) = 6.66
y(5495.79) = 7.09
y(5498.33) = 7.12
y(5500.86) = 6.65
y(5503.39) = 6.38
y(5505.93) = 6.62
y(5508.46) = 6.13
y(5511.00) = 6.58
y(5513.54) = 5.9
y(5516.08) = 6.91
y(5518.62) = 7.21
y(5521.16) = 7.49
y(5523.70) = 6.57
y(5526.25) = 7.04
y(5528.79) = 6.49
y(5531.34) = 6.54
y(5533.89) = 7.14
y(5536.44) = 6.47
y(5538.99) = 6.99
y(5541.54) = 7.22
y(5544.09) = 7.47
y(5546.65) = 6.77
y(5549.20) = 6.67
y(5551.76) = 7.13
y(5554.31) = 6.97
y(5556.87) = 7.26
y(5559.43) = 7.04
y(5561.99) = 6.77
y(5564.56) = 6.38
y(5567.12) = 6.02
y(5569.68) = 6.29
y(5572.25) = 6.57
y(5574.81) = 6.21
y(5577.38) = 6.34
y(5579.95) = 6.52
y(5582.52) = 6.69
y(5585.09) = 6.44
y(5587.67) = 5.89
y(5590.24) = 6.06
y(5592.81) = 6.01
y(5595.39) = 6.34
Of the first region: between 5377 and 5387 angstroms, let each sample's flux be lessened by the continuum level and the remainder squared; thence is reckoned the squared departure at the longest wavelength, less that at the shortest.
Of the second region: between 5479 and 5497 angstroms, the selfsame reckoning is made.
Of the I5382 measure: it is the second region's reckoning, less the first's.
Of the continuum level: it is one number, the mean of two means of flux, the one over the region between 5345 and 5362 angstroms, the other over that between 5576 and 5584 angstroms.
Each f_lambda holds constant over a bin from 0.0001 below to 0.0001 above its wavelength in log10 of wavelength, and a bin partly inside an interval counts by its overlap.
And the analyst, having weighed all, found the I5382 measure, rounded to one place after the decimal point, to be -1.4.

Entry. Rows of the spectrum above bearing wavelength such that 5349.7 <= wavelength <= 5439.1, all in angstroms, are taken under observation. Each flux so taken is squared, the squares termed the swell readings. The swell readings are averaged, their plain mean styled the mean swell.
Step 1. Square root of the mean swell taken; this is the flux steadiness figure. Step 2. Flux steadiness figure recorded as 6.4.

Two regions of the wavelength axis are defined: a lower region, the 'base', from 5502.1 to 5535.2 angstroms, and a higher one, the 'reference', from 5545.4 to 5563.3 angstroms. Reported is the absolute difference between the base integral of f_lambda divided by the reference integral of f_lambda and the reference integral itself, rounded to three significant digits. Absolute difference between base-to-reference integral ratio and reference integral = 123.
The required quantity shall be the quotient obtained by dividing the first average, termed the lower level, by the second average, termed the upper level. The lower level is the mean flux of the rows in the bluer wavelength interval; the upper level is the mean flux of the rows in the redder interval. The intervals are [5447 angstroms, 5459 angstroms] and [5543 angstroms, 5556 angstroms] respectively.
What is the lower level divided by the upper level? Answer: 0.92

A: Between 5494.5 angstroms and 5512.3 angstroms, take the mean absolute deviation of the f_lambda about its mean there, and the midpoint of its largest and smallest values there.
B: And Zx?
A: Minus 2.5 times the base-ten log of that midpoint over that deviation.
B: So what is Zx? -3.52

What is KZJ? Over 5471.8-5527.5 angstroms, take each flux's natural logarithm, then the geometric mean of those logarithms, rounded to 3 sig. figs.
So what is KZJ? 1.86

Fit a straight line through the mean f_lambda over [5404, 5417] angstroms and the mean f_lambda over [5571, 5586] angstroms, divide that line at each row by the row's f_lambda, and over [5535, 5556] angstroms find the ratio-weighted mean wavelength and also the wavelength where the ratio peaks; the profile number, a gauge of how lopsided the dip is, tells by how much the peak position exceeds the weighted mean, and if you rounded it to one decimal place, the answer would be -8.9 angstroms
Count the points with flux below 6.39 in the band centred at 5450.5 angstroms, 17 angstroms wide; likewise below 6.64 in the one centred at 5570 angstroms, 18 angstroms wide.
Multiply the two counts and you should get 12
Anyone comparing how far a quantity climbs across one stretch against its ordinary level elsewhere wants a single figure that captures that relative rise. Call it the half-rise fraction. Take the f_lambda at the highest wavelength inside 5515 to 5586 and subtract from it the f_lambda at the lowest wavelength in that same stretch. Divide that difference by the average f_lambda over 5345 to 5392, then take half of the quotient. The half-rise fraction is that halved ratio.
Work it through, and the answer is -0.037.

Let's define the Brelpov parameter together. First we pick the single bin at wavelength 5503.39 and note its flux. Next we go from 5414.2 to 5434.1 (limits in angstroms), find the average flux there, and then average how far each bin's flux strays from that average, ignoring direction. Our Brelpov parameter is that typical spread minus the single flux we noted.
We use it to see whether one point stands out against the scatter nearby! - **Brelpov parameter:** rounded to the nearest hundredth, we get -6.07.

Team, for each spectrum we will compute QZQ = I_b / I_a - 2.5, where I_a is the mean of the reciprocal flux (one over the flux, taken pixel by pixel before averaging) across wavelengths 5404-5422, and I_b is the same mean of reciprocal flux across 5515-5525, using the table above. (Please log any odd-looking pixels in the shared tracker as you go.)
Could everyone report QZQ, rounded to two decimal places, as -1.60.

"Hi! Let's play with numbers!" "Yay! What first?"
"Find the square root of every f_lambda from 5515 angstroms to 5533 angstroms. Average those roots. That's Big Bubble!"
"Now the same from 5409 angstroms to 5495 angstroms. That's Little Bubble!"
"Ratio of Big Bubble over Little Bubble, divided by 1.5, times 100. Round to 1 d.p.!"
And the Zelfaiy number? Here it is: 68.6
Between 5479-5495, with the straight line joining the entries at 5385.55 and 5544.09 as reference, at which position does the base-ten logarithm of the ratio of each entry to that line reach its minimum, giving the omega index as 5480.63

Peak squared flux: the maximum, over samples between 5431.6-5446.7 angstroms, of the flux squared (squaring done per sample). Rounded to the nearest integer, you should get 48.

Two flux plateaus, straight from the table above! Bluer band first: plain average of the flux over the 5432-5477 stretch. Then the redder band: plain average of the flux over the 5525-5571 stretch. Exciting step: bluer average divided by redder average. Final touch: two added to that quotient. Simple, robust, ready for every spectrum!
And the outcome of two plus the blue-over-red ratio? 2.995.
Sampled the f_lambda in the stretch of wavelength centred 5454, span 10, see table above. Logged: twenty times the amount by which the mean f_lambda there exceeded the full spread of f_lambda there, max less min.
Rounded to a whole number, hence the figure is 95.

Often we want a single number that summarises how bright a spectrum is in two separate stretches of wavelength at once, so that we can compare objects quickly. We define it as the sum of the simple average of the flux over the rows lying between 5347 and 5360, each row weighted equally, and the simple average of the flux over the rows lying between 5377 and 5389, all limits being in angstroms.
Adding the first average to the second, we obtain 13.3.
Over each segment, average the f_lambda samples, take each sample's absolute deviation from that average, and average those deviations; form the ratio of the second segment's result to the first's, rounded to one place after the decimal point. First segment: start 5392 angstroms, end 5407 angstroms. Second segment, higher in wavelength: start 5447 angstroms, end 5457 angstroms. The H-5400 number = 1.1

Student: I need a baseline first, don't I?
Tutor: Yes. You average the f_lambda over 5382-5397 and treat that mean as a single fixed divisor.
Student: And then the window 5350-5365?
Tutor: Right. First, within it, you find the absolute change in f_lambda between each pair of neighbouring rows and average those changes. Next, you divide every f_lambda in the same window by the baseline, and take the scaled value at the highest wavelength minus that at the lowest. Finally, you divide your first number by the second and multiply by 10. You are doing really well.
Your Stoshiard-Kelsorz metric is 349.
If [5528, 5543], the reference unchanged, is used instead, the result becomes 35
